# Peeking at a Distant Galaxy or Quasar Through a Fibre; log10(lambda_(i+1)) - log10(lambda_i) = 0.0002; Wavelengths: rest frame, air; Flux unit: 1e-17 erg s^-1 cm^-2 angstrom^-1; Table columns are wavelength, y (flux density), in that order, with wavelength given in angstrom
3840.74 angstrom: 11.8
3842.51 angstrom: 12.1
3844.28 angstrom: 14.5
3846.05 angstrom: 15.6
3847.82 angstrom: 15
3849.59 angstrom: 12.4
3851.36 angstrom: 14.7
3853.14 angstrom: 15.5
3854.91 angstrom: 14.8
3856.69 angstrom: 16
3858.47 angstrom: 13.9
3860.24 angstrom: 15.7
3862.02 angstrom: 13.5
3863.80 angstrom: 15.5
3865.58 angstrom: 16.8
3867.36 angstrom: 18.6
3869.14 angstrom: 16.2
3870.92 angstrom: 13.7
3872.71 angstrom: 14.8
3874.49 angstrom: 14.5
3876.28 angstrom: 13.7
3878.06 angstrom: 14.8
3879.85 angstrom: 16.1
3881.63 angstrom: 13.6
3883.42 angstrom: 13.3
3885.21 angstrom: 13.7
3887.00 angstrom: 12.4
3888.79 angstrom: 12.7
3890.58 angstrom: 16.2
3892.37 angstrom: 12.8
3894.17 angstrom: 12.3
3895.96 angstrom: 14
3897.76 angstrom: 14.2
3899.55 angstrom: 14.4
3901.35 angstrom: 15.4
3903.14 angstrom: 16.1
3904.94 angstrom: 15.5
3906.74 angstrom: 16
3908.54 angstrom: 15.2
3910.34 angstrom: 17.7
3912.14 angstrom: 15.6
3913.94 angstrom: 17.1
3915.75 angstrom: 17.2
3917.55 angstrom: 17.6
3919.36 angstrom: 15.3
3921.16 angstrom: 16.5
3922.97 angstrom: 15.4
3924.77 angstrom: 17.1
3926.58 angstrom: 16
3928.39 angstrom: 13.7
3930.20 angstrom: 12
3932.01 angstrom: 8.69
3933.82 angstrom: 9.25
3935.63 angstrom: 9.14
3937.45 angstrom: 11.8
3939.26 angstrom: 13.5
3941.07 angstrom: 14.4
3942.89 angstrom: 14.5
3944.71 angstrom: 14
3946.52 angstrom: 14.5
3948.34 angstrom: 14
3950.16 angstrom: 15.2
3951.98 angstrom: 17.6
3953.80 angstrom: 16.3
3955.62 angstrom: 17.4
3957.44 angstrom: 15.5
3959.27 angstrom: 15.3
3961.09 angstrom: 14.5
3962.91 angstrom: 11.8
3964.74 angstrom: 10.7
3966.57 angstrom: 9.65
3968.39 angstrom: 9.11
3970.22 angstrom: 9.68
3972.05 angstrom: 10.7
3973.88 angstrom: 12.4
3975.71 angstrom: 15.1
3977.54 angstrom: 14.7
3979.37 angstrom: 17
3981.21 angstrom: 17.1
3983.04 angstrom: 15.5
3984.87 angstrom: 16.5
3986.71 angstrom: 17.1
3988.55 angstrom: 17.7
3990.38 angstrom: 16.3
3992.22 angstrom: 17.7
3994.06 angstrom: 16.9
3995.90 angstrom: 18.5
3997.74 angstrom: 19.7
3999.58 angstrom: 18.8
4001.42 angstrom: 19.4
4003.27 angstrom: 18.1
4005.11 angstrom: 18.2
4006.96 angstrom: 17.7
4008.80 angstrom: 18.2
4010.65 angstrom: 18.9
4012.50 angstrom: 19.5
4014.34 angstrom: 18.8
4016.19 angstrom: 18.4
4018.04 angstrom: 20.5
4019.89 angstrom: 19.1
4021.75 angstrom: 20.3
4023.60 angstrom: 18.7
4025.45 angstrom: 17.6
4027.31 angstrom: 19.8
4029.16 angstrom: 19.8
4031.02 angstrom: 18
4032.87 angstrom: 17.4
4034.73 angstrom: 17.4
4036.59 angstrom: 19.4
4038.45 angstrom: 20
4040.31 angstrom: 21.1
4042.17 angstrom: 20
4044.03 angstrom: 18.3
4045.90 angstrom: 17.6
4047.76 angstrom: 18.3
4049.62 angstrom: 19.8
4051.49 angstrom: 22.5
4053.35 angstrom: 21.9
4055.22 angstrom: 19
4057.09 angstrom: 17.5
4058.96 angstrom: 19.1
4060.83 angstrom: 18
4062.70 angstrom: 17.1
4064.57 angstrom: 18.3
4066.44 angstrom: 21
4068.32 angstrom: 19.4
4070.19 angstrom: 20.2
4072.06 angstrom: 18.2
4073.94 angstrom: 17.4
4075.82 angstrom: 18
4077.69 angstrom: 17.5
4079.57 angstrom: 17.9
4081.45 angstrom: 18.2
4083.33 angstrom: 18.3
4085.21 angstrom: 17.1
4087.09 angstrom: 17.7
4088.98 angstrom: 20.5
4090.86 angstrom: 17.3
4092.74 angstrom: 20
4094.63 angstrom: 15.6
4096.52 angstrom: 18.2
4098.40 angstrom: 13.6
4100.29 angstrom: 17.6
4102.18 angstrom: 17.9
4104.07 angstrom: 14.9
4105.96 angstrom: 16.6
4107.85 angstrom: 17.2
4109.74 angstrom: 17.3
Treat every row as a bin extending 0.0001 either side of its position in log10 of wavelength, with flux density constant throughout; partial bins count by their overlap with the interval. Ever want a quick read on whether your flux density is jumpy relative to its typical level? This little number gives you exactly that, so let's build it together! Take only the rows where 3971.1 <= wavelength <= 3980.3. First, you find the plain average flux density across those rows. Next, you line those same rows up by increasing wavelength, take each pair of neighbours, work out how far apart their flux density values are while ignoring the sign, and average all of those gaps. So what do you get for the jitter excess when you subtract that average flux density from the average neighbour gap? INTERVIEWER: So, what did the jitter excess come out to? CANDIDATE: -12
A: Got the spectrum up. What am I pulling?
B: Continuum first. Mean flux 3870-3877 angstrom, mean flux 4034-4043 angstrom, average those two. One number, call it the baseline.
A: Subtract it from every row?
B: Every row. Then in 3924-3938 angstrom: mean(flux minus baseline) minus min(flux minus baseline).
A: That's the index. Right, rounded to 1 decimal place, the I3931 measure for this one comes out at 3.5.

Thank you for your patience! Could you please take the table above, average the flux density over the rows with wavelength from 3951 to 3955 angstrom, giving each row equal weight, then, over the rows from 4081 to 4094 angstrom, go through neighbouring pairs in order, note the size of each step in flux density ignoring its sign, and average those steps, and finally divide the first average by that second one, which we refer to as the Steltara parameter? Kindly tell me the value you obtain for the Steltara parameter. 9.6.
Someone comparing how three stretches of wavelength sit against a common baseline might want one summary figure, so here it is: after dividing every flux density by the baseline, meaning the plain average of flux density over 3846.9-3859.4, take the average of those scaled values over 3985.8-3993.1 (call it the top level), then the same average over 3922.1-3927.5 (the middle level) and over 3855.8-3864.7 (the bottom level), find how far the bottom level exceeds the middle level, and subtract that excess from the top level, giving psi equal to 1.26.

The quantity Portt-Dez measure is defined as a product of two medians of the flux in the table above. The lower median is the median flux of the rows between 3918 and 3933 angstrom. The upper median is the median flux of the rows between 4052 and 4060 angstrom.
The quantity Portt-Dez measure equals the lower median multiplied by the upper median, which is 292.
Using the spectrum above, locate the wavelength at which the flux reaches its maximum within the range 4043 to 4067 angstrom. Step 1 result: 4051.49 angstrom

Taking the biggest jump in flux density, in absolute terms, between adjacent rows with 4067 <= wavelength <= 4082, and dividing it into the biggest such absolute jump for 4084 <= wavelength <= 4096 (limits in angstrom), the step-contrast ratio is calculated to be 2.2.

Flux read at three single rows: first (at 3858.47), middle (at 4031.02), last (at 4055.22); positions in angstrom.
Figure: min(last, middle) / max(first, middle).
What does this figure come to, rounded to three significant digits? 1.00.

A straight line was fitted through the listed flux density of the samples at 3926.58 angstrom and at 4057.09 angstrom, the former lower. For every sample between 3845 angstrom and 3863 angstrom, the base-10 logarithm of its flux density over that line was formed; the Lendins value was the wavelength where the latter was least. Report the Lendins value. 3849.59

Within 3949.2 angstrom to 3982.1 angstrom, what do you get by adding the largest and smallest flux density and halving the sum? 13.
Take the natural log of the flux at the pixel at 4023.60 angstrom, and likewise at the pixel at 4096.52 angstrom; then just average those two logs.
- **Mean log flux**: 2.91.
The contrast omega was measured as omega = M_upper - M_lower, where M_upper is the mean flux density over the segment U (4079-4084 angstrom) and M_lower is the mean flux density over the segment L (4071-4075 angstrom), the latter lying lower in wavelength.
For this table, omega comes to 0.3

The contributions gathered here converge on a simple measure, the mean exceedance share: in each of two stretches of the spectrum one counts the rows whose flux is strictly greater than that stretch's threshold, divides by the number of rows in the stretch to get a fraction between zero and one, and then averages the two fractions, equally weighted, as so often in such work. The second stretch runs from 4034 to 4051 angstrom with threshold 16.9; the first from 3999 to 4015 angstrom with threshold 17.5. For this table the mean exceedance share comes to 1.0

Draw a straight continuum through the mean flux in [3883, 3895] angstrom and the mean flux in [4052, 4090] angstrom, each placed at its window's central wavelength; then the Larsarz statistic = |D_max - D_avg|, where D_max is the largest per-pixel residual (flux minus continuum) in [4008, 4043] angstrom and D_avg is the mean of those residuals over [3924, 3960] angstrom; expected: 4.3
